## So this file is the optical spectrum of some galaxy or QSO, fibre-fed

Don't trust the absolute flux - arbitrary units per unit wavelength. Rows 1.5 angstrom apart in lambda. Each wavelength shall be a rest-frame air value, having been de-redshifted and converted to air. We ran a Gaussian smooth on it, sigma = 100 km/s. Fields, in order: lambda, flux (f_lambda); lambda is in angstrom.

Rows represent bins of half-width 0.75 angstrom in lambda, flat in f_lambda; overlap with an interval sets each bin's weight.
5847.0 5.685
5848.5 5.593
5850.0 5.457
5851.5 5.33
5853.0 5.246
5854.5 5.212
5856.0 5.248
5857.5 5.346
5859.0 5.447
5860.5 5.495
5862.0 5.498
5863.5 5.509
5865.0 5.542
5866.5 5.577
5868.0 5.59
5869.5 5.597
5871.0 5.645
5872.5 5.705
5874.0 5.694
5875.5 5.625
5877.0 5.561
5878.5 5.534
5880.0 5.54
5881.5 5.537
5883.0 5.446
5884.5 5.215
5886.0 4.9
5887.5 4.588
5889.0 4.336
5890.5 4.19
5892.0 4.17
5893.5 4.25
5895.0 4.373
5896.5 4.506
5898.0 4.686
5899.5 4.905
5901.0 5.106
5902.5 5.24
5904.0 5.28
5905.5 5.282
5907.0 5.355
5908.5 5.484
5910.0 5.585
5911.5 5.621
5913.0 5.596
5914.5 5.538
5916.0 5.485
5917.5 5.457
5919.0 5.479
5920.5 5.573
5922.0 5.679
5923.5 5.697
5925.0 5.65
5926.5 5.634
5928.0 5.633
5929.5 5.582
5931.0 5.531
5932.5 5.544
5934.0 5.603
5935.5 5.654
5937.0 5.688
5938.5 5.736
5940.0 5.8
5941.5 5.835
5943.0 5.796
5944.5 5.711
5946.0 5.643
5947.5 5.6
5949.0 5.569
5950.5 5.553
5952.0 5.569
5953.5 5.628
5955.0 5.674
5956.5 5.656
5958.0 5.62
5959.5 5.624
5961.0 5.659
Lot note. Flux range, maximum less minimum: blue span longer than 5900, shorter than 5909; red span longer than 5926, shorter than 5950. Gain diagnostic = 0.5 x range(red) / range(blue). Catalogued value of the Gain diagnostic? 0.4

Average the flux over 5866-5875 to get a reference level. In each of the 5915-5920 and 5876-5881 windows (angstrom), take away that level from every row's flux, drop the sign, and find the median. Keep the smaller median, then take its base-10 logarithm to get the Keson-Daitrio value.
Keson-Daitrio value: -1.0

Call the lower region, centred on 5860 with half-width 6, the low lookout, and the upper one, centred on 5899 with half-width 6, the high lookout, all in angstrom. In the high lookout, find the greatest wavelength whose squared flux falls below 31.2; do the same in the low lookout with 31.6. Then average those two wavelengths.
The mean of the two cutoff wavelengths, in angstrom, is 5884.5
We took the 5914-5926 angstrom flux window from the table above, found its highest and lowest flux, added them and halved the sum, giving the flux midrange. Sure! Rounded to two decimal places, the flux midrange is 5.58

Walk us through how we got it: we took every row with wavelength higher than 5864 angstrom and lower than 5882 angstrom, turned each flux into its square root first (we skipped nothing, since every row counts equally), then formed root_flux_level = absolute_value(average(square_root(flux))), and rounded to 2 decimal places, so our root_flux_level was 2.37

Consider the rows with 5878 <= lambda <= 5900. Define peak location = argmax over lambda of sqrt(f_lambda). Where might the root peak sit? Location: 5880.0 angstrom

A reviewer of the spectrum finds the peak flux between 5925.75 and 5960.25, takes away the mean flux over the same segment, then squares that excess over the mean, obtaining 0.035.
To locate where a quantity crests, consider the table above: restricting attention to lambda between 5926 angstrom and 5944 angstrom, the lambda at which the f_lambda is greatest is 5941.5 angstrom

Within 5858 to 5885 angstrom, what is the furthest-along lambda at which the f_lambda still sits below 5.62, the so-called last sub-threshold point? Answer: 5884.5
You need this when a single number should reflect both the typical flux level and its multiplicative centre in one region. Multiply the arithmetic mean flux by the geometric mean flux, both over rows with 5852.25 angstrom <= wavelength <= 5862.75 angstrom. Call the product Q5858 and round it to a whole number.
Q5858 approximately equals 29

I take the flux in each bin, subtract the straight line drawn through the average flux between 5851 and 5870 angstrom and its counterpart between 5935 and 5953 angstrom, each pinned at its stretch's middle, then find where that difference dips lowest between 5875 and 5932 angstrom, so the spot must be 5892.0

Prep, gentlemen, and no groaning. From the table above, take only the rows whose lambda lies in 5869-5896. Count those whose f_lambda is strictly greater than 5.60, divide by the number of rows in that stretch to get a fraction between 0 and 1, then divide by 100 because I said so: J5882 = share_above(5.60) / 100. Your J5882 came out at 0.0022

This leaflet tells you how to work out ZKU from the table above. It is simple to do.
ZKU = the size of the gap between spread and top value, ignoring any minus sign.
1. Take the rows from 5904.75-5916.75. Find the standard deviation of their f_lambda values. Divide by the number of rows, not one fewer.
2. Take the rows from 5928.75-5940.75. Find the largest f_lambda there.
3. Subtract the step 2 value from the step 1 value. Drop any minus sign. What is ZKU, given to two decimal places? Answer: 5.69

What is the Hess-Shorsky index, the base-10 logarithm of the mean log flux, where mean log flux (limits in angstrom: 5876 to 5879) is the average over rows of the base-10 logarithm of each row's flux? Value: -0.128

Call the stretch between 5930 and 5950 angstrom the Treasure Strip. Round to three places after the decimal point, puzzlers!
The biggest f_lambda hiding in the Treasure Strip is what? 5.835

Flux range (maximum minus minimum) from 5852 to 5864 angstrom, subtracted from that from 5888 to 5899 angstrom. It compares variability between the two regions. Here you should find 0.22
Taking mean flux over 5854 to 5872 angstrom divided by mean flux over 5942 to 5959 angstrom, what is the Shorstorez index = 0.97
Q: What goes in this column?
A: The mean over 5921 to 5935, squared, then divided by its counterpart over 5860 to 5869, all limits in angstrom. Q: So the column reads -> 5.70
